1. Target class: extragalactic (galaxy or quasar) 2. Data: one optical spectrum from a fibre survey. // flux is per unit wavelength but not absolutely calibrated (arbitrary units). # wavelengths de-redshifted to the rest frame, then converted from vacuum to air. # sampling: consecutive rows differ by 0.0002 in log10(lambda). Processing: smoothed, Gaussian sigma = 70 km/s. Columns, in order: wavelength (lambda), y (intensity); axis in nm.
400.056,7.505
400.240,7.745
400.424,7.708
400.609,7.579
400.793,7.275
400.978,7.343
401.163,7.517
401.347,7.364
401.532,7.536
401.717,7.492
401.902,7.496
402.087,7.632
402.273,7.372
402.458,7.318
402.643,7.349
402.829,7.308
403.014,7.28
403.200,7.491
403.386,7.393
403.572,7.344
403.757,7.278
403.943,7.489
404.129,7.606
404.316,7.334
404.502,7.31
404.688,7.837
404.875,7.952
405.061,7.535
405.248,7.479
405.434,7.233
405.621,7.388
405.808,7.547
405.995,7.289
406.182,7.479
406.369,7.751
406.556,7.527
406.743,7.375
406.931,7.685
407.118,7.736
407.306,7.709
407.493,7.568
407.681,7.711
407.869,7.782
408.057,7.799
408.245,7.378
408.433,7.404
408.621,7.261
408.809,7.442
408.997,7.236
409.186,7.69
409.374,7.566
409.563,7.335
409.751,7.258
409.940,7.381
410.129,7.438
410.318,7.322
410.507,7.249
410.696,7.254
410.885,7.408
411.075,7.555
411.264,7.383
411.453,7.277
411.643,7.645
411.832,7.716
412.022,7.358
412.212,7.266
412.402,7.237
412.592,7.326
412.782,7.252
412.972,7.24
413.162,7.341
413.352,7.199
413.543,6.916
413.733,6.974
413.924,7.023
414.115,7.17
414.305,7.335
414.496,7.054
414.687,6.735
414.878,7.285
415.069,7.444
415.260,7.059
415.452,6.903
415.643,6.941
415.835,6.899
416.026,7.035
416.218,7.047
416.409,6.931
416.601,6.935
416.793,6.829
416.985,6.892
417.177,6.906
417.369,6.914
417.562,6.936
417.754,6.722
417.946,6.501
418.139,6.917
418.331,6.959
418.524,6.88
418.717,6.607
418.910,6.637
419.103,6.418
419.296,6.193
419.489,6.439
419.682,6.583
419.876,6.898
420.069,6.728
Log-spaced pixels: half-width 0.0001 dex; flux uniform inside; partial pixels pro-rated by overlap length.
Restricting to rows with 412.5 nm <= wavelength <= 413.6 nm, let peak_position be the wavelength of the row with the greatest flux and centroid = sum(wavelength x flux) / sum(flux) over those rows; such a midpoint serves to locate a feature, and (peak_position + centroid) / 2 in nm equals 413.11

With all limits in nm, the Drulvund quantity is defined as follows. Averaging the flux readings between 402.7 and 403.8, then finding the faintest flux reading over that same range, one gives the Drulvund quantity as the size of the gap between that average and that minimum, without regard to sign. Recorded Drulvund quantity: 0.07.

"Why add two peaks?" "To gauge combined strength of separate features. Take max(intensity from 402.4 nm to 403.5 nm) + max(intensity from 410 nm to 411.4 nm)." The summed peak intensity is 15.0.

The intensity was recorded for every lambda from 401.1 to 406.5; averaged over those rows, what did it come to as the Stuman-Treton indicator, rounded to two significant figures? 7.5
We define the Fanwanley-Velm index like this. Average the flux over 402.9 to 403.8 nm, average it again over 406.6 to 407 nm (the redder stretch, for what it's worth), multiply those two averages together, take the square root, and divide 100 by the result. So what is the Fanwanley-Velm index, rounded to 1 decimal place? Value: 13.4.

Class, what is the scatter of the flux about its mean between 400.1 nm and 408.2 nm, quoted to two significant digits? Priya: 0.18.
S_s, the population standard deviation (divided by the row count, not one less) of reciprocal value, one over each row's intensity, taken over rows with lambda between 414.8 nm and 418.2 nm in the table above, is 0.0040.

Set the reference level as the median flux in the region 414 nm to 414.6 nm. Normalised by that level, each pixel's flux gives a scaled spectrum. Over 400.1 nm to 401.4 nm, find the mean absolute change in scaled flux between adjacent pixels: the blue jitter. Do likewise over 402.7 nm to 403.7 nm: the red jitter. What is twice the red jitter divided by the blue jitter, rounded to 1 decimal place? 1.3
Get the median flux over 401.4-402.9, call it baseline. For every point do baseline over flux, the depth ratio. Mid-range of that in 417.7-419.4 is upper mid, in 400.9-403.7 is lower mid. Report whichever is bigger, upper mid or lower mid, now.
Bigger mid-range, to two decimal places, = 1.13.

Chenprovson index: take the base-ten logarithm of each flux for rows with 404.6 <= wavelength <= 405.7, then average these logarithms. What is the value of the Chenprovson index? 0.879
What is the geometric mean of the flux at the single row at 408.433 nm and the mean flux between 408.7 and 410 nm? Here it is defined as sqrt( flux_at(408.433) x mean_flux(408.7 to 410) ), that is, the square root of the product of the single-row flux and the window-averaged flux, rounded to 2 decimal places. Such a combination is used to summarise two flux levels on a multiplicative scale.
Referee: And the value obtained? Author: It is 7.41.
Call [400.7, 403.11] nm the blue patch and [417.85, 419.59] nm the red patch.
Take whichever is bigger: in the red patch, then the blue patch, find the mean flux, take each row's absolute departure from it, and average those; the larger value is 0.206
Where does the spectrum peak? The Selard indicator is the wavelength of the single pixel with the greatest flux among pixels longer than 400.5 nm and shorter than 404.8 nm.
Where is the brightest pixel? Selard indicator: 404.688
